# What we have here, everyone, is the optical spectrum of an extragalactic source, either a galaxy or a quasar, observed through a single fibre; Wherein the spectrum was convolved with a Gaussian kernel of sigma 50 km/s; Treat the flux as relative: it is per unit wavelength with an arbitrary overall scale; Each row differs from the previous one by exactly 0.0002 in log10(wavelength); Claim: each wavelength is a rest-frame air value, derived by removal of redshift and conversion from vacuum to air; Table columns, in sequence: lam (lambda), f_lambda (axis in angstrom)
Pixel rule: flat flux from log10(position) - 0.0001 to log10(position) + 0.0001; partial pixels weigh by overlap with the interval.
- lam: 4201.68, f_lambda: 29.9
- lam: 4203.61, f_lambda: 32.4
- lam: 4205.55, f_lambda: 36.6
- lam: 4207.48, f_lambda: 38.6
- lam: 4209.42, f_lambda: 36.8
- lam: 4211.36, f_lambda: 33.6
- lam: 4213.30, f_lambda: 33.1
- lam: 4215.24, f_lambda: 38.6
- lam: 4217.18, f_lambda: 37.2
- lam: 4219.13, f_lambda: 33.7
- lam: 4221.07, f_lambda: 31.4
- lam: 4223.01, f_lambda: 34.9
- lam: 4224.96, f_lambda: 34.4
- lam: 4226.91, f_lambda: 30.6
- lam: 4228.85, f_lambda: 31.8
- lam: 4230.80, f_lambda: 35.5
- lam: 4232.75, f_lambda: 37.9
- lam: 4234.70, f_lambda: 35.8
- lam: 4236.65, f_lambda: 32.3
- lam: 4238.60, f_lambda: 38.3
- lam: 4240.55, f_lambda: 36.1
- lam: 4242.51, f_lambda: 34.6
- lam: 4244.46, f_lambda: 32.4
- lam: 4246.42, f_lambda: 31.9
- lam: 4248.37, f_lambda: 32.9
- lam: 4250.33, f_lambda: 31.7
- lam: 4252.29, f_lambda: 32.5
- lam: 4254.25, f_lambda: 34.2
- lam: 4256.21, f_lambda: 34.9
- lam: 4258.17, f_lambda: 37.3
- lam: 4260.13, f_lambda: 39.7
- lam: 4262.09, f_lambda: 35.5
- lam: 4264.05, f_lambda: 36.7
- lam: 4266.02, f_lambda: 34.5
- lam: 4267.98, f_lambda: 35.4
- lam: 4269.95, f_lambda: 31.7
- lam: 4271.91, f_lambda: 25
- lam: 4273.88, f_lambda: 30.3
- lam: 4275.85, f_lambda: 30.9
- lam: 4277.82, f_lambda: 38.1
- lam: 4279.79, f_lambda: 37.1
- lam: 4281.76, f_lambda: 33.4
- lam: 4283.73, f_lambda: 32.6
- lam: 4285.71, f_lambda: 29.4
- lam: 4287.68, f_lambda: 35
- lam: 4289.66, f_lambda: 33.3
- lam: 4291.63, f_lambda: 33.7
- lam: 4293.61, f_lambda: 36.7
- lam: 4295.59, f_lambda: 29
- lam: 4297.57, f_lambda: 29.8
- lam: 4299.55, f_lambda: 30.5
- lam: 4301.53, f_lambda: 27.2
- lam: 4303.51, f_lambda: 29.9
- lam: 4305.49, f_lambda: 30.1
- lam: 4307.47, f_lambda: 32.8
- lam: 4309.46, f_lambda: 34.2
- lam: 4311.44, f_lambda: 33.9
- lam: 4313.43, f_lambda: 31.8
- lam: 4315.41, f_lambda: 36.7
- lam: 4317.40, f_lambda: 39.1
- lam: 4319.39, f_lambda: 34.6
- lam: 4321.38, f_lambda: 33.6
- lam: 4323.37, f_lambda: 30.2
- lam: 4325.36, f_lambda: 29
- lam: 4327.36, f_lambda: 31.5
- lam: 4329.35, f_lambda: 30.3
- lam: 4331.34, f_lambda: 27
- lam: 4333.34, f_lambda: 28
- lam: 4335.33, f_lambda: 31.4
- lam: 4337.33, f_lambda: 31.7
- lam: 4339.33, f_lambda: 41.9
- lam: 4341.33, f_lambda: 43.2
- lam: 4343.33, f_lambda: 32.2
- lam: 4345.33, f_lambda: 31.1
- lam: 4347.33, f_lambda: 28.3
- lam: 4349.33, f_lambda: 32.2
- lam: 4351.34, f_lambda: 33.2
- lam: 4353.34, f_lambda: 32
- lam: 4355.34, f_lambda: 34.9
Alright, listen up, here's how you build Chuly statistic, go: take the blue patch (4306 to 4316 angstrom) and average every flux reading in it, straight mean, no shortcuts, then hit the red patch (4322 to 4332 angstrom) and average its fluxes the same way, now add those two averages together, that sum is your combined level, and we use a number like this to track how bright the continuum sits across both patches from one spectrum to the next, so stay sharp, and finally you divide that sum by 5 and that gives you 12.7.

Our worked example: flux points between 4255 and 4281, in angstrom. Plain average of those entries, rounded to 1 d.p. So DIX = 34.4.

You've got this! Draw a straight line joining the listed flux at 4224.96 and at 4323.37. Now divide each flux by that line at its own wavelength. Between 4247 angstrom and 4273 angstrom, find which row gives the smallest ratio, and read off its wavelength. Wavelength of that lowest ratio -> 4271.91 angstrom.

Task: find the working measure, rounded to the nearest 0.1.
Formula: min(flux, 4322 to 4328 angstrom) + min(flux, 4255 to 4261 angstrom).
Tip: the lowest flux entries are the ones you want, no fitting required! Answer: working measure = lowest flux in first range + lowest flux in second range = 63.9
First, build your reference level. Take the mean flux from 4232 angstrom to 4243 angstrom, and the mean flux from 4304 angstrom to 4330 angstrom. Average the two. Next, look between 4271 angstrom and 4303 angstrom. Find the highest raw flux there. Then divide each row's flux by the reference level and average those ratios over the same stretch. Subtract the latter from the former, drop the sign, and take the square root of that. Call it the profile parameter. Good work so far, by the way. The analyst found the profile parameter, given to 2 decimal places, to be 6.10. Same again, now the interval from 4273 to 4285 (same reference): 6.09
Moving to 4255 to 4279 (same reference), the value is 6.22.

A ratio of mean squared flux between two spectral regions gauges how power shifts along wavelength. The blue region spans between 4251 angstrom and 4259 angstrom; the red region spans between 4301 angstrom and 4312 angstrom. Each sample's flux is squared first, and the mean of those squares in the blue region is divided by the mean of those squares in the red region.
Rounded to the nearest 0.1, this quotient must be 1.2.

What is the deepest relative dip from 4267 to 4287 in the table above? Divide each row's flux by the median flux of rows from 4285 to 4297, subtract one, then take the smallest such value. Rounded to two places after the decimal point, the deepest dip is -0.25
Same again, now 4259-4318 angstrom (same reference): -0.25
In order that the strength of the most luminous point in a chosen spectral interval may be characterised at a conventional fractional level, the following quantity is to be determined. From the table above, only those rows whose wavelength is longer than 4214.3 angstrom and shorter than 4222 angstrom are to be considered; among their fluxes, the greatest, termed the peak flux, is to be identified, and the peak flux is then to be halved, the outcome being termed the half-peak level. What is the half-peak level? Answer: 19.3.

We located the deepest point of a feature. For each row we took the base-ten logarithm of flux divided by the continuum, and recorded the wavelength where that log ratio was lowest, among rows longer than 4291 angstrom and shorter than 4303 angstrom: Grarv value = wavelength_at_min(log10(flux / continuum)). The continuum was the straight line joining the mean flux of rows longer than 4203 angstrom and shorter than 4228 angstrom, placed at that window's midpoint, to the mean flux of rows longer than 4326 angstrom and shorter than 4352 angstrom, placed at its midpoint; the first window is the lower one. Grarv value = 4301.53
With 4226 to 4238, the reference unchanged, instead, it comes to 4226.91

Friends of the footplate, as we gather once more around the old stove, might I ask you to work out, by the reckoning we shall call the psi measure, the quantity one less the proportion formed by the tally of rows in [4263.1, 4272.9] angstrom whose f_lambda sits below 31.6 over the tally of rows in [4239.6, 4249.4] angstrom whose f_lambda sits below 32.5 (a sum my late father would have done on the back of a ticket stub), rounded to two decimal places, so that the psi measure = 0.50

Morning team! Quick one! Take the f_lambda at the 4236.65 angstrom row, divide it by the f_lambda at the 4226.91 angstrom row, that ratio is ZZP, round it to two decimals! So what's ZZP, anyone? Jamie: 1.06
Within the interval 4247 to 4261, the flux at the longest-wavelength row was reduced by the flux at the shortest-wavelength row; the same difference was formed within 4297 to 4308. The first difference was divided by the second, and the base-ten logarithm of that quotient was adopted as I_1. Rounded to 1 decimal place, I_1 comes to 0.4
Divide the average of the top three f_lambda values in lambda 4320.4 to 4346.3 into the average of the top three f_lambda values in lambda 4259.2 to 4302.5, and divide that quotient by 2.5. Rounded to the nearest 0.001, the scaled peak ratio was 0.387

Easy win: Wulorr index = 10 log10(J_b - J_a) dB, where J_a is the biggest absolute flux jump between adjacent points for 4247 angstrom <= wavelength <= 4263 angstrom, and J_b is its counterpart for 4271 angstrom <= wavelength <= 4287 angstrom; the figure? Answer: 5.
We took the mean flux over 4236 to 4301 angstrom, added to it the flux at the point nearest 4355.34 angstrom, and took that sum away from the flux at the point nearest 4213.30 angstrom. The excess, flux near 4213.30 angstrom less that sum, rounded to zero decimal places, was -35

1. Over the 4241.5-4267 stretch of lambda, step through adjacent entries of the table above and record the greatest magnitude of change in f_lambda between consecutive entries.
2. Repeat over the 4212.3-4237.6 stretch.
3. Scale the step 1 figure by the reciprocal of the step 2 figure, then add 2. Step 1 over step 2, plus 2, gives 2.76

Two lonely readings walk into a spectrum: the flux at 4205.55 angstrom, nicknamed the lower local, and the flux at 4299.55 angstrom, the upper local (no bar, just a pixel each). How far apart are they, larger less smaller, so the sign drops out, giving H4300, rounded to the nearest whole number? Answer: 6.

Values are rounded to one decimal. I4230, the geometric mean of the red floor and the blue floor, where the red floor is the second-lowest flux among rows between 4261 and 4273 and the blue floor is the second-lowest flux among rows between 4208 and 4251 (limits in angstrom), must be 31.5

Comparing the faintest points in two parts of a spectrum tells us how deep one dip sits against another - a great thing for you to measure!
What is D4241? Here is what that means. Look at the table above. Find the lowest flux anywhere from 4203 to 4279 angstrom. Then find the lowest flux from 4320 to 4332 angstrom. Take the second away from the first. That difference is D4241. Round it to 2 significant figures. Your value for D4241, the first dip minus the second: -2.0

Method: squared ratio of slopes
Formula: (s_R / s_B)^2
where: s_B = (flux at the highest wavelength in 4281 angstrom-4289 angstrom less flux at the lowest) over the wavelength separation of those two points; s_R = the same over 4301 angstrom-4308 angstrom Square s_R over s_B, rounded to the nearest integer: 12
